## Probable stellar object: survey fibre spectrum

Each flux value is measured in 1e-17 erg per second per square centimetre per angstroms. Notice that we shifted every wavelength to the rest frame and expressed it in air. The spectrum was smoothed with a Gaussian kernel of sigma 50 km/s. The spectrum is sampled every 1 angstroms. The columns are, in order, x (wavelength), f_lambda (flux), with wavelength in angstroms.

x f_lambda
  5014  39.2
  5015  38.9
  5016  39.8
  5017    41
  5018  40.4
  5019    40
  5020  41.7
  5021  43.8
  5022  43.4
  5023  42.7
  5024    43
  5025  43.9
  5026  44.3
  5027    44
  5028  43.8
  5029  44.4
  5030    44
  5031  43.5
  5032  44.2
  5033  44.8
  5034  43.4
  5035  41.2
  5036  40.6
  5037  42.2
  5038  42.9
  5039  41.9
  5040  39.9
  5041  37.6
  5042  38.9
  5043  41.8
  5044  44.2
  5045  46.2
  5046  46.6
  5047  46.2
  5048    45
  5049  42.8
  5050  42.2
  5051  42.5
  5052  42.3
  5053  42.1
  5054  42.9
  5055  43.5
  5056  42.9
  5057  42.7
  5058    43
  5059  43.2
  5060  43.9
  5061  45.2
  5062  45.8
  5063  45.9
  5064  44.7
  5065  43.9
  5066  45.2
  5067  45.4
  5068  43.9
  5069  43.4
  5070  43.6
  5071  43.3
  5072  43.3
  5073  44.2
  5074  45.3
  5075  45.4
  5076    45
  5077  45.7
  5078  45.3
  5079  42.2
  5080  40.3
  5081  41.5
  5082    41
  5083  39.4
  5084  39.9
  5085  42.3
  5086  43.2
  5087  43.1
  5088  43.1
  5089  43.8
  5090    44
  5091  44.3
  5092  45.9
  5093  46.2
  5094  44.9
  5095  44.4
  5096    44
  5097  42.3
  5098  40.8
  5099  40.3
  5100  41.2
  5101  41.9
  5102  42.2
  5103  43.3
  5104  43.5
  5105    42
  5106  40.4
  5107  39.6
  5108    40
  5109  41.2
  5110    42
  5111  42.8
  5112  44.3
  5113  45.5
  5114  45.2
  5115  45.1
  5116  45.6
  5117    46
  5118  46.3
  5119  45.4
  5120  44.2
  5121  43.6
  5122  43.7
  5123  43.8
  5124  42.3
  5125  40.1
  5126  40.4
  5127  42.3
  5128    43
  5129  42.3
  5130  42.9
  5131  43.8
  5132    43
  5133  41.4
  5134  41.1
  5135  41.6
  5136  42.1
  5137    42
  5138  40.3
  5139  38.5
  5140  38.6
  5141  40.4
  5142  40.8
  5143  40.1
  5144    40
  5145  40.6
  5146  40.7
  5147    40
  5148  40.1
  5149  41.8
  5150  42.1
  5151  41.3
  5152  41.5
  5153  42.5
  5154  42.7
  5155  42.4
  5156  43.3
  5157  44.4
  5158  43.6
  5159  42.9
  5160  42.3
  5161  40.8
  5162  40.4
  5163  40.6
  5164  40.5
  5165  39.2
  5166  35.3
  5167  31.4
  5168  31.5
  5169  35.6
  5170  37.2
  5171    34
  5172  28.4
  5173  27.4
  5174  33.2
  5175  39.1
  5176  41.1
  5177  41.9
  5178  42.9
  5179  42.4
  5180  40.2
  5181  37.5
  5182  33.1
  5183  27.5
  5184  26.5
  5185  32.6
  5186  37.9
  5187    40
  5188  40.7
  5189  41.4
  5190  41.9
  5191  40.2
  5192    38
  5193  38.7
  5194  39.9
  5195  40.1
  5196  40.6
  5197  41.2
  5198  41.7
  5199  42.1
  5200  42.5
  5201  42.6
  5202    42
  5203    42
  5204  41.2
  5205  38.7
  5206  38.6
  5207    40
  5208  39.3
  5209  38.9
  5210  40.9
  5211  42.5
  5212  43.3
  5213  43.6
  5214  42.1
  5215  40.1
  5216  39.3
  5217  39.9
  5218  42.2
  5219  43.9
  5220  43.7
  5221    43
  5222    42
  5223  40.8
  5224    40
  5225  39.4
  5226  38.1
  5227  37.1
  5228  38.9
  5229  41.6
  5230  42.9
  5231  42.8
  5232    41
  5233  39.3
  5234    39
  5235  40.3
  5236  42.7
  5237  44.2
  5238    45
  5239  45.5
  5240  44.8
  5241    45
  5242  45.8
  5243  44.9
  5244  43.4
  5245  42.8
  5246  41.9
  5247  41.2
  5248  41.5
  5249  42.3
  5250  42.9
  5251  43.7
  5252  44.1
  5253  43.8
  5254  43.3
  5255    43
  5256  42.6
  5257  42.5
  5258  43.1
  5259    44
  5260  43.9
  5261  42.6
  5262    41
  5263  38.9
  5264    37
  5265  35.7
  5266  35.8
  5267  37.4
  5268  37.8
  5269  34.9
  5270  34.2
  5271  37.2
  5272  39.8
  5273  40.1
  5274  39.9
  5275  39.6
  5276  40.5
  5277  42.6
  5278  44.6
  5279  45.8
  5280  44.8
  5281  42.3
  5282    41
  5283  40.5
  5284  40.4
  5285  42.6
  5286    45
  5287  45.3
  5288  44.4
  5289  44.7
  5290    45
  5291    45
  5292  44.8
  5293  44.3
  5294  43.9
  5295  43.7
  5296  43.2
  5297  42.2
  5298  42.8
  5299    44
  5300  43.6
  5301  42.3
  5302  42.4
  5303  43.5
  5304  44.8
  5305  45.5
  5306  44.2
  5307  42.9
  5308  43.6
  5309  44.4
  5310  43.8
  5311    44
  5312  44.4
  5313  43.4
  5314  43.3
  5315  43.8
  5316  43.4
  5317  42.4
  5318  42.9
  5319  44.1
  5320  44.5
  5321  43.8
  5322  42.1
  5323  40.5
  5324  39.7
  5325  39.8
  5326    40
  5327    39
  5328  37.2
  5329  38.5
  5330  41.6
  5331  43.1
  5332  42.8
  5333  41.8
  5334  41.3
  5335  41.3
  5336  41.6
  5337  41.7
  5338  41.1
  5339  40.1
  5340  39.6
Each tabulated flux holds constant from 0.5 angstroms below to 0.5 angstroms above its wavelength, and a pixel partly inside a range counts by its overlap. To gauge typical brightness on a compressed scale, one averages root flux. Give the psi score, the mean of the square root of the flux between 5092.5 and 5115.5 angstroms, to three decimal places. 6.536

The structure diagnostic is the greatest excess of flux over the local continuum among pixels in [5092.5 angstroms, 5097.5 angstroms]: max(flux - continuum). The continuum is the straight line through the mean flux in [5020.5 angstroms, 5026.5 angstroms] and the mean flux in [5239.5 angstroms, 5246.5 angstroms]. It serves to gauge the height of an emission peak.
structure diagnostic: 2.5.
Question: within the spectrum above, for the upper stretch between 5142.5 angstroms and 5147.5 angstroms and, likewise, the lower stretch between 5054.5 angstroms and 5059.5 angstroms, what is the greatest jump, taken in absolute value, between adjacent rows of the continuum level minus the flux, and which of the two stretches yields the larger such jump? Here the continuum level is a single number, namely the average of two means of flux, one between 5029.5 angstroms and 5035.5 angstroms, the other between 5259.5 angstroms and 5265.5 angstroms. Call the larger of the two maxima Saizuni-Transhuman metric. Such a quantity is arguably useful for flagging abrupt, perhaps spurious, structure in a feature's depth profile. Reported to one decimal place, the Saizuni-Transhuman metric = 0.7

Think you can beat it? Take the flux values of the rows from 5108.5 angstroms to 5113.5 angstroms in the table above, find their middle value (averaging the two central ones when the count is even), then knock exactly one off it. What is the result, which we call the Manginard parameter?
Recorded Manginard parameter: 41.8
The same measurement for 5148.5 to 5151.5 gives 40.8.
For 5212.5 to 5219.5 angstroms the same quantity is 41.1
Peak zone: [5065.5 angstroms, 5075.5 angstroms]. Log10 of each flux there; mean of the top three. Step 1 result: 1.657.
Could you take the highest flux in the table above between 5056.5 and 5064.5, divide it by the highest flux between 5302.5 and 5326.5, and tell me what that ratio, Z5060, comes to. 1.01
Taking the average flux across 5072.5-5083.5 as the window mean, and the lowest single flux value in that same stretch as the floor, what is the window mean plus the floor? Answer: 82.6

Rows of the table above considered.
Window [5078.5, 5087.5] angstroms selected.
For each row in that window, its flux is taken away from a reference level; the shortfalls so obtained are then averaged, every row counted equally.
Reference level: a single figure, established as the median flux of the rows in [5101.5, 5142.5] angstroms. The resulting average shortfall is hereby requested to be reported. 0.9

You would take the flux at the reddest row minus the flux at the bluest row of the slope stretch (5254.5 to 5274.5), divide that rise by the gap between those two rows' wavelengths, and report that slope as -0.16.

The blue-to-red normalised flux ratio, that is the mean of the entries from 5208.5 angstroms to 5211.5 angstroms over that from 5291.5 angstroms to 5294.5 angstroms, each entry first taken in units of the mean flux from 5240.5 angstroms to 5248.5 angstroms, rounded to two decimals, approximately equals 0.92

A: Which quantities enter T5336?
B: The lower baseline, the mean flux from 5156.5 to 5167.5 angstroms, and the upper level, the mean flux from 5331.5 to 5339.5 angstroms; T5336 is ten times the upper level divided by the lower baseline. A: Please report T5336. 10.3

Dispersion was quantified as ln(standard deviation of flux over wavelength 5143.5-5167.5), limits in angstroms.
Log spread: 1.0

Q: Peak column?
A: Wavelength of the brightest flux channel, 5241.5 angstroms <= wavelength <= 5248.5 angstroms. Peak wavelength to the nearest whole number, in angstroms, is 5242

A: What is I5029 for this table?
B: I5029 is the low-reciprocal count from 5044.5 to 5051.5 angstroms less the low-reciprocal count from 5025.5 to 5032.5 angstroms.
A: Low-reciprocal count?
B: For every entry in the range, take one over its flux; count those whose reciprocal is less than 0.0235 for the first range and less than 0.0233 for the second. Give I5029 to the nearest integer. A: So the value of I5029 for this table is -2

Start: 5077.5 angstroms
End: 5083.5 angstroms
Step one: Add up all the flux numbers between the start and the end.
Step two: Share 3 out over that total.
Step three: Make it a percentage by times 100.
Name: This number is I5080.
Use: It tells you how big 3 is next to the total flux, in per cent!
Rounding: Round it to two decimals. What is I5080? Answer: 1.20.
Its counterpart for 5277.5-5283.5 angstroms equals 1.16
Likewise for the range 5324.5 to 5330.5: 1.27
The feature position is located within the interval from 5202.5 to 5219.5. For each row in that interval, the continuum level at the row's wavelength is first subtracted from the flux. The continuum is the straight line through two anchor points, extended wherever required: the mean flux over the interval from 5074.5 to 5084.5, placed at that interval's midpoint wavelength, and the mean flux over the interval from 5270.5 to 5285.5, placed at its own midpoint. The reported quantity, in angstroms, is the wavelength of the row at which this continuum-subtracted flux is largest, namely 5219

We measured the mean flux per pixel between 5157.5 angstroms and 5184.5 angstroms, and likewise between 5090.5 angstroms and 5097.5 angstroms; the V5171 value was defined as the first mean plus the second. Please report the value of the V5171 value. 81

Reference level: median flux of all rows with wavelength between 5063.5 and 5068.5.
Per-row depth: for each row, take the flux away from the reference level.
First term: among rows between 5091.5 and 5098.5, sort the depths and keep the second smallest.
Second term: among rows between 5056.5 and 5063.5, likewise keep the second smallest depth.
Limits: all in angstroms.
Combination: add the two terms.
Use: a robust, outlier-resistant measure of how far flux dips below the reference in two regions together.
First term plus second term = -2.3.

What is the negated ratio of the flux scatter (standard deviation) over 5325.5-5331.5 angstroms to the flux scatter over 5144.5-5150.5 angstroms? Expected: -2.5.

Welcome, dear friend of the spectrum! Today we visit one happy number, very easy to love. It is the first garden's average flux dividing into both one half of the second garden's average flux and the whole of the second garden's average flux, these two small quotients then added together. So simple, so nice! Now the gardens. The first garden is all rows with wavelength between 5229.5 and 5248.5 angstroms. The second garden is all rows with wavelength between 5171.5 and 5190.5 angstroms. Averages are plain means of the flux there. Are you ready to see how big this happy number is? 1.28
